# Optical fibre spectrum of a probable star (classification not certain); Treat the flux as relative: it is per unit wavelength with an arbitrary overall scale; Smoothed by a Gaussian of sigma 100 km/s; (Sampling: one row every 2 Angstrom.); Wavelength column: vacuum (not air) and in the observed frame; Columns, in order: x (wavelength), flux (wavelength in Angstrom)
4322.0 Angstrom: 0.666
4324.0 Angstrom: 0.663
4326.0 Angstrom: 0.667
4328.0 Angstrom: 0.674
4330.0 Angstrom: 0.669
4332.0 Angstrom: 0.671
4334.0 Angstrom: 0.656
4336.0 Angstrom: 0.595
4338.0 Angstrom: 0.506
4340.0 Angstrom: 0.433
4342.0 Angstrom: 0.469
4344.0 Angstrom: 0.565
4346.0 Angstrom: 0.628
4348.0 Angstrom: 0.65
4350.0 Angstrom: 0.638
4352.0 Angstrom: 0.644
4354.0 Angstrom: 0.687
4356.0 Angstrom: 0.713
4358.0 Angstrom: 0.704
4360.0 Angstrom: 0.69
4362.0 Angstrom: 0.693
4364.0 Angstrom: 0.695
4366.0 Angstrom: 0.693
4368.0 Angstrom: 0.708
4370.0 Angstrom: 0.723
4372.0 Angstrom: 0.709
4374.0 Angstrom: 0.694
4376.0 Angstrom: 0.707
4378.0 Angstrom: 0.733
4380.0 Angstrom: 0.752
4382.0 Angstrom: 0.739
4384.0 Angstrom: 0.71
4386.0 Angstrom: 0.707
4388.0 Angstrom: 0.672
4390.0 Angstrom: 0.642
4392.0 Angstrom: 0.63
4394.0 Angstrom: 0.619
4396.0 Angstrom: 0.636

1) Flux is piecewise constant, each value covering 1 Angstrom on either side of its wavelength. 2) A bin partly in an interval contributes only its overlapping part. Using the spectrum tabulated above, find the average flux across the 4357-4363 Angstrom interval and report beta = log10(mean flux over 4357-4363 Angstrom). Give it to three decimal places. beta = -0.158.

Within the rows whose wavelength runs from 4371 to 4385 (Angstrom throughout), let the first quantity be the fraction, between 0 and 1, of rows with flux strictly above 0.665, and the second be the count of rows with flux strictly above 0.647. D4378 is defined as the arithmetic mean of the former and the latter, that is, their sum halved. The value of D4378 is 4.0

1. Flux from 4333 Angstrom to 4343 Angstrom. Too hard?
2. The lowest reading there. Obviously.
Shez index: 0.433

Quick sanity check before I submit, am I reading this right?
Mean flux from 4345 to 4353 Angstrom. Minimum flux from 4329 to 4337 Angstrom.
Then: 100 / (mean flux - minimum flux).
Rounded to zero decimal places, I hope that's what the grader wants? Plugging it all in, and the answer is 2222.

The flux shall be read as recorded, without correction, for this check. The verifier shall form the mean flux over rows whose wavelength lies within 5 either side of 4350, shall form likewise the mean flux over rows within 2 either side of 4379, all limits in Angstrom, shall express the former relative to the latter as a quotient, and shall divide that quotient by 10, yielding 0.087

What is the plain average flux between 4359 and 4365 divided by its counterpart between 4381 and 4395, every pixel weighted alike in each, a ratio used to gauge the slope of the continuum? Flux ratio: 1.03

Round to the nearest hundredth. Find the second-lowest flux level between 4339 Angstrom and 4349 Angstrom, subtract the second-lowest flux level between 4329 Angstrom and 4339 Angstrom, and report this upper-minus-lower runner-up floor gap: -0.13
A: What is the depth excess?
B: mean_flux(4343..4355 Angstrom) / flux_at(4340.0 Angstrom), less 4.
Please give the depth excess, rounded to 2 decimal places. -2.53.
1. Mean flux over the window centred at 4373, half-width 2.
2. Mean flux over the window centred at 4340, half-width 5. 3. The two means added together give 1.22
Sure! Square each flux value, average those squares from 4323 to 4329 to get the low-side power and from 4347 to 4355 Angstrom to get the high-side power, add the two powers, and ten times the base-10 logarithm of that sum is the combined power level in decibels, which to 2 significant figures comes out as -0.58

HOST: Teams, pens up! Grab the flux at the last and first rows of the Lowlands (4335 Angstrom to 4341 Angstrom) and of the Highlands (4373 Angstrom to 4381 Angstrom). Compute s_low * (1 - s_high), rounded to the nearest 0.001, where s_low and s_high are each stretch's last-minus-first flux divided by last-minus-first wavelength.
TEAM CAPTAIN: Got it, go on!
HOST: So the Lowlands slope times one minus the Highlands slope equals -0.040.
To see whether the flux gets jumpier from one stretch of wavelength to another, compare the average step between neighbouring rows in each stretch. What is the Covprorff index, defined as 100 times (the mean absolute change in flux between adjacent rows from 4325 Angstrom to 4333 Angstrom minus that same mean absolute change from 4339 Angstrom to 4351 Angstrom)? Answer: -4.1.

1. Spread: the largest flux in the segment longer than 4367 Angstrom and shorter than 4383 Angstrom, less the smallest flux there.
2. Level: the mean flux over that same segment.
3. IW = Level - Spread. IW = 0.66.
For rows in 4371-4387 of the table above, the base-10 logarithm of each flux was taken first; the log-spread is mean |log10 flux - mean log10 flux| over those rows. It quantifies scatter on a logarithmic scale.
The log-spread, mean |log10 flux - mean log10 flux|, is 0.010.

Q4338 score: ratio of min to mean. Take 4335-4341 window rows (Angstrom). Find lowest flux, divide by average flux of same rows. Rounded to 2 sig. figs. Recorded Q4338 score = 0.85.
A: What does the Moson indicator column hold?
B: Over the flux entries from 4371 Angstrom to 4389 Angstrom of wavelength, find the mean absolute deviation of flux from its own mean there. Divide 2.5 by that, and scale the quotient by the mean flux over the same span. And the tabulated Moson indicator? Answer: 97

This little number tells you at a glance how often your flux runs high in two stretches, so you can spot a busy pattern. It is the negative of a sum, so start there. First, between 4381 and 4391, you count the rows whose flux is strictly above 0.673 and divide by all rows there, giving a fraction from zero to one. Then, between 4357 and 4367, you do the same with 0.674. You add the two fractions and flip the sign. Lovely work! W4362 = -1.60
